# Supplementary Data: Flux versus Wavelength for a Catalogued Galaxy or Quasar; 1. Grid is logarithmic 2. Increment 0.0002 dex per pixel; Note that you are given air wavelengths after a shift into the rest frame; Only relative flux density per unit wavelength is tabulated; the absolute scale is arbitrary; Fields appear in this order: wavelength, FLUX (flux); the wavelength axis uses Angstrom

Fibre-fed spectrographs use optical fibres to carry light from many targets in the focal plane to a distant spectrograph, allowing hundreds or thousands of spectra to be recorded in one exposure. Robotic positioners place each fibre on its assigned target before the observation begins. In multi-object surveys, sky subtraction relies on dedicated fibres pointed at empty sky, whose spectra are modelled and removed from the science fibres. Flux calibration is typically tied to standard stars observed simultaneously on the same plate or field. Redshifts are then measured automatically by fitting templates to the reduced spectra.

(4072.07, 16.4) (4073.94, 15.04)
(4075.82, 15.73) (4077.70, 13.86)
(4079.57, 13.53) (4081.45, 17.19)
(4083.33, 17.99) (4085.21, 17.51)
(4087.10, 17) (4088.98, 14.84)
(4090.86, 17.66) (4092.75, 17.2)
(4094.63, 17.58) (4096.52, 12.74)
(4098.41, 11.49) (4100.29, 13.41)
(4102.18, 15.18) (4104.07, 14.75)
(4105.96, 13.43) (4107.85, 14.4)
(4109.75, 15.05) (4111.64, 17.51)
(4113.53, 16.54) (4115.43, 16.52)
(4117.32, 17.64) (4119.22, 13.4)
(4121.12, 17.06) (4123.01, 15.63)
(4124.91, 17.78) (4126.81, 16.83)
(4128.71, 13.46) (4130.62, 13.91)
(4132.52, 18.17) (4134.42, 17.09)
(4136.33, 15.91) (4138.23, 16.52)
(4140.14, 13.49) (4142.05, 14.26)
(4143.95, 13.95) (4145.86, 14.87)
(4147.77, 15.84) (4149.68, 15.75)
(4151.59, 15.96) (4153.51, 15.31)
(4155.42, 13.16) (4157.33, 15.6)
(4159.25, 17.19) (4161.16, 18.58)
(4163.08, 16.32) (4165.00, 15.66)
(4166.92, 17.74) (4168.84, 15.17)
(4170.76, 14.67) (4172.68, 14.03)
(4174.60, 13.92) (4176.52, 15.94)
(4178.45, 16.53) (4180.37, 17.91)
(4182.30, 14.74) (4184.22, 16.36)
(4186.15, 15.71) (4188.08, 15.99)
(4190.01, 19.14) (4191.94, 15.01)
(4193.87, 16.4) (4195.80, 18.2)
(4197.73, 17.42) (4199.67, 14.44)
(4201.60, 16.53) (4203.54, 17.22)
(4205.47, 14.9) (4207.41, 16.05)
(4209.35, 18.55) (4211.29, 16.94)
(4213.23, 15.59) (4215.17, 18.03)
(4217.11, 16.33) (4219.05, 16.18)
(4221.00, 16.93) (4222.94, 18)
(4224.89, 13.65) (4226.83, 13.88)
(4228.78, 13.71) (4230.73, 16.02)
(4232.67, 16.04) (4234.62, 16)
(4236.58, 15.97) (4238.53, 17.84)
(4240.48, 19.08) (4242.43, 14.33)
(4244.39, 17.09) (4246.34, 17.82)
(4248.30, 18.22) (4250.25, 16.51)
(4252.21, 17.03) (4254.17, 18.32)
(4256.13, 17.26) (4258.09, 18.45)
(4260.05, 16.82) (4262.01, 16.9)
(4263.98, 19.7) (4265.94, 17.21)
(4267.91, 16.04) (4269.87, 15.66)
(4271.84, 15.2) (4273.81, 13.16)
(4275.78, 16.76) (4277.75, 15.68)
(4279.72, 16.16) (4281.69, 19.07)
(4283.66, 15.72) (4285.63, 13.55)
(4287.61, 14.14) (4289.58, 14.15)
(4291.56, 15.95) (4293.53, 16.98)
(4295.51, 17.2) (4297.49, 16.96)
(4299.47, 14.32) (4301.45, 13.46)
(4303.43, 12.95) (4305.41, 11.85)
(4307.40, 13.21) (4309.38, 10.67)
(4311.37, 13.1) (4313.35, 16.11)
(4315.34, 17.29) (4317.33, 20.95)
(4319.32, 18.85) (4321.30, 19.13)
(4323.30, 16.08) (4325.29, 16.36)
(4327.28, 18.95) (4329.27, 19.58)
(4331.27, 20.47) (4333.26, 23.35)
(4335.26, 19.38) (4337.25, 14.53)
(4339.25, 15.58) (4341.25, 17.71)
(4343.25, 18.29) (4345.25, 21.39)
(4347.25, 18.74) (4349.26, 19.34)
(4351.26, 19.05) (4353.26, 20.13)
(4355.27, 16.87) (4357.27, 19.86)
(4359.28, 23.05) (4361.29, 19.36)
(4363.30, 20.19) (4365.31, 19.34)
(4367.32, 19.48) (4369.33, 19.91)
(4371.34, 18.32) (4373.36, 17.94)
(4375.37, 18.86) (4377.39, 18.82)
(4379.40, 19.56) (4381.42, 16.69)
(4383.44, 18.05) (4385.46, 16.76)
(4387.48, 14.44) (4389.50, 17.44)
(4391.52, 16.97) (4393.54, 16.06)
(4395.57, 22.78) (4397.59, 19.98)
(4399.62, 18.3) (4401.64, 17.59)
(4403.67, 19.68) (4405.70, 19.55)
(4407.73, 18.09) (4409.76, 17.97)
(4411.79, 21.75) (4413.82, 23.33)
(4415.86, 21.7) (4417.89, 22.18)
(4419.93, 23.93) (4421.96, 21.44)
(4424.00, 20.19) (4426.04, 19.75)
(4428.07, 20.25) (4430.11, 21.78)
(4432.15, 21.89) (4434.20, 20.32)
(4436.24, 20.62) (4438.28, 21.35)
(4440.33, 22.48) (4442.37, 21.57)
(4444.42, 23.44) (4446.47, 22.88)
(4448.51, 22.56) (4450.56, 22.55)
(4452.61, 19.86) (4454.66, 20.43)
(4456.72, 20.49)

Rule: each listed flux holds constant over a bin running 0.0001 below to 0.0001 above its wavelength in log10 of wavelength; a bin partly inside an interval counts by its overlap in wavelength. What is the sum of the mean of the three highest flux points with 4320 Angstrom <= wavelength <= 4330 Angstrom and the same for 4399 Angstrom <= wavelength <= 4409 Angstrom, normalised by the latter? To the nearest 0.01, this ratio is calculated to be 2.00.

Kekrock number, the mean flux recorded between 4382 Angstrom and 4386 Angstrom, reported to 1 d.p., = 17.4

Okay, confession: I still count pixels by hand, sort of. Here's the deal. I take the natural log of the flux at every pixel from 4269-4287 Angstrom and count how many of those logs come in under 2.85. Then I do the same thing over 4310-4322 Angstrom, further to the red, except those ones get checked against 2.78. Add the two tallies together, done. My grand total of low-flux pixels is 10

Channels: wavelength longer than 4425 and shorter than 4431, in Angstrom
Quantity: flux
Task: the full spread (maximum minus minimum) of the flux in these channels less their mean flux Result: -18.6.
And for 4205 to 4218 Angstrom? -13.0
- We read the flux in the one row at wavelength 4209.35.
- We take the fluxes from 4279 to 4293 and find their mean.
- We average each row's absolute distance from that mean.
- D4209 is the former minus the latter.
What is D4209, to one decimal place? 17.2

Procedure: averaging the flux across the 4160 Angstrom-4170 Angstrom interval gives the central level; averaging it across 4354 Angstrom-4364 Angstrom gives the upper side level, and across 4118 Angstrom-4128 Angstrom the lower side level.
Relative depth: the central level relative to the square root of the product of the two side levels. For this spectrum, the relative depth 0.93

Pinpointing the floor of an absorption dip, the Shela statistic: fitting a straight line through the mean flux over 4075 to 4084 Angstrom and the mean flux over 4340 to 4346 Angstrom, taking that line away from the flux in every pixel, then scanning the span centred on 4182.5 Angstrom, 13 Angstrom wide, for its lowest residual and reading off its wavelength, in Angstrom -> 4182.30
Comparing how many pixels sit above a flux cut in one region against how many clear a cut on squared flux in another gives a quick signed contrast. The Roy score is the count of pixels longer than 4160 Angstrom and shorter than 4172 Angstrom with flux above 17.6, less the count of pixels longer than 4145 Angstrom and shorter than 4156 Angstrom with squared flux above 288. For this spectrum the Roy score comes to 2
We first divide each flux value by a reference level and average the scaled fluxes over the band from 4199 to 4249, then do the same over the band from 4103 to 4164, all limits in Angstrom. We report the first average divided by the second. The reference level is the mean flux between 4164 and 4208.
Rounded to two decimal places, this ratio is 1.04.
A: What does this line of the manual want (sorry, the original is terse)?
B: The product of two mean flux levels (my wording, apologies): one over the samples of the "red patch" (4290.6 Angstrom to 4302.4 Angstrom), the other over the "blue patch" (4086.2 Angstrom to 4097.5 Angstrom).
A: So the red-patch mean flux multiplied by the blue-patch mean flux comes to 256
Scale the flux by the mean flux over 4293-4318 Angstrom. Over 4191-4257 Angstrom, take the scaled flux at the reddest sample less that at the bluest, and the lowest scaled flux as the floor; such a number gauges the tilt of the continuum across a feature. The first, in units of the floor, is 0.165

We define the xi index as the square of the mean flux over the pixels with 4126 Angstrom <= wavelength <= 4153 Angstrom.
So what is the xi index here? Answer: 238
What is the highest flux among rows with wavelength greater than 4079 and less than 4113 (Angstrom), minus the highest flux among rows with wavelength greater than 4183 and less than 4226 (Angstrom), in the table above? -1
